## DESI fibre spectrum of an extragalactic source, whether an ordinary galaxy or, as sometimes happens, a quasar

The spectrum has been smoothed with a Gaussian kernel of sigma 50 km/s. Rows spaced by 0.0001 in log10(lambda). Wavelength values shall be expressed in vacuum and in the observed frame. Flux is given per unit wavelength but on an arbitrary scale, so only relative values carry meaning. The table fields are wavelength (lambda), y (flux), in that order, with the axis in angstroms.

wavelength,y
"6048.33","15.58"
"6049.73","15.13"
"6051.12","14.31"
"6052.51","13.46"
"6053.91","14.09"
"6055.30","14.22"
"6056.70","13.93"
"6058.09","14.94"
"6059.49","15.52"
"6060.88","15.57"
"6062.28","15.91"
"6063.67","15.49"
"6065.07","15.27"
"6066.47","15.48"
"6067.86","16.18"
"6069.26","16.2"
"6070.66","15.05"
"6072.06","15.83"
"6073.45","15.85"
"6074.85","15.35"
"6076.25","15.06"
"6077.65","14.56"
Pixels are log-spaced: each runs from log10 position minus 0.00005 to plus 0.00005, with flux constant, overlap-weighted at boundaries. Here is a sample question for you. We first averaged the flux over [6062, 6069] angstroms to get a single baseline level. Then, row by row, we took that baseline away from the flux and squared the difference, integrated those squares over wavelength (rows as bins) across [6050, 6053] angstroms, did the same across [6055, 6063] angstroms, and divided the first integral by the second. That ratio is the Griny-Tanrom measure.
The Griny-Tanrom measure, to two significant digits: 1.2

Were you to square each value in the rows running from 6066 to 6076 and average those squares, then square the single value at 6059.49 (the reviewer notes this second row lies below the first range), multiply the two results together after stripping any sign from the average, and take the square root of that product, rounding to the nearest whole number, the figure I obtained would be 244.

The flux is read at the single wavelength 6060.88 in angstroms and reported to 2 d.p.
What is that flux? 15.57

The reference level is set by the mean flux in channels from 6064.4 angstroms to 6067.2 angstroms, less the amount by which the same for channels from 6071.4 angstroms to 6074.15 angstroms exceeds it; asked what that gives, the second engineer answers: 15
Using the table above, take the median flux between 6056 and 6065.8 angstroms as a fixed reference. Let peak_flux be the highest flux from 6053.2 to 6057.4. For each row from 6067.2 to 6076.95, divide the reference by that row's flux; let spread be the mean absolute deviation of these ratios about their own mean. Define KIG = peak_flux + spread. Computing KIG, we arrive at 14.2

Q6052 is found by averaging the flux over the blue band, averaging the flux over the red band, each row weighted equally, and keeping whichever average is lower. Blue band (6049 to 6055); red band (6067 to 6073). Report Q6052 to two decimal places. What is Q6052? 14.25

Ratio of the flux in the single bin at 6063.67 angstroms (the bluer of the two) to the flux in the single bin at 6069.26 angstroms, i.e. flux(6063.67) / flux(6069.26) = 0.96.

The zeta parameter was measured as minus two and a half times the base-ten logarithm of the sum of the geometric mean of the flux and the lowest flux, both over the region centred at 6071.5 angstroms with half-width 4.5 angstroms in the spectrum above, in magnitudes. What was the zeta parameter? -3.72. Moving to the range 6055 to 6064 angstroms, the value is -3.66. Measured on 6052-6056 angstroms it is -3.59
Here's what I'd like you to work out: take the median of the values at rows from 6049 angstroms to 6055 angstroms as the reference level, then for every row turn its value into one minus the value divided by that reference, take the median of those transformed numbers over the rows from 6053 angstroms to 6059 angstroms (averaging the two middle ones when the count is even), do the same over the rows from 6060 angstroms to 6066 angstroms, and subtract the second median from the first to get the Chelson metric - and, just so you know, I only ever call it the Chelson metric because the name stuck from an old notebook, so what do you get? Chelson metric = 0.10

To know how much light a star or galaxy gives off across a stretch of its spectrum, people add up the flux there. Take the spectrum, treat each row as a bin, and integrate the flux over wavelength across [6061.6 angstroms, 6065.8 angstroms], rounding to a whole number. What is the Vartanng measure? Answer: 65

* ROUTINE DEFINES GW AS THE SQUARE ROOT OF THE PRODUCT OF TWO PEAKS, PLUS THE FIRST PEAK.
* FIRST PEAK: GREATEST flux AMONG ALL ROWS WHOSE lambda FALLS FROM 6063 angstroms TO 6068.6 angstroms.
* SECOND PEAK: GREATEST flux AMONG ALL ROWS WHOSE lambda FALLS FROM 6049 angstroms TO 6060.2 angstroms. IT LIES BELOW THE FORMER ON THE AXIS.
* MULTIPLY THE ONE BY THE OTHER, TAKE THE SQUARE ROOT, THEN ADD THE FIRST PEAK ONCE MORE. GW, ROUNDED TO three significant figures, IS 32.0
